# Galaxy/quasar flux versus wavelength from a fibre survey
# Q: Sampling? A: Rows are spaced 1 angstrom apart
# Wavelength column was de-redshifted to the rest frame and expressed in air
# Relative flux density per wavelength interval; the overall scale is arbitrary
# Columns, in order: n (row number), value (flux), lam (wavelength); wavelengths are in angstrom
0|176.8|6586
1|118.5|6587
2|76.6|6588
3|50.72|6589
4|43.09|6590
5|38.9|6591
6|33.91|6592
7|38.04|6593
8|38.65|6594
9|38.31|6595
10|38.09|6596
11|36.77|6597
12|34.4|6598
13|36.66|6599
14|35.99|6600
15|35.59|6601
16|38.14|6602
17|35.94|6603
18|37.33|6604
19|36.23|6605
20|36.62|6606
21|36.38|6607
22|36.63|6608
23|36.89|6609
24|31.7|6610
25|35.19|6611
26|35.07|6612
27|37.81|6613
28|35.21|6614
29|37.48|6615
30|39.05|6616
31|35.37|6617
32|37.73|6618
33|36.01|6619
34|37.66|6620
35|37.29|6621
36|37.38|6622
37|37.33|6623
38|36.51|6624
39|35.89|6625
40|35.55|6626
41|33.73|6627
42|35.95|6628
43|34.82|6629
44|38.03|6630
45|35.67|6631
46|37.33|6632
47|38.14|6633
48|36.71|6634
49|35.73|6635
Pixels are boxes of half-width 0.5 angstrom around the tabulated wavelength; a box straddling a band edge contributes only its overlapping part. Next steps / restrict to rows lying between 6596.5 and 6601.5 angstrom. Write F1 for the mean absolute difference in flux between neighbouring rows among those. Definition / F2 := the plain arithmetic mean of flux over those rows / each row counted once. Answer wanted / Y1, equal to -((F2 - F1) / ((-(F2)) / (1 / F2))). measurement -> 0.0268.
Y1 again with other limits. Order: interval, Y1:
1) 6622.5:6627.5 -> 0.0272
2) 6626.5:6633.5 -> 0.0261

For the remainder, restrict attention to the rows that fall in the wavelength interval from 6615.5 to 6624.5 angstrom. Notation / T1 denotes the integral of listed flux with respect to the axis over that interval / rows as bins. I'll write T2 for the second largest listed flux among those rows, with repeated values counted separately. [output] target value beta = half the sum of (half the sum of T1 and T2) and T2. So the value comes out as 112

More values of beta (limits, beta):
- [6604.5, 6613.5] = 108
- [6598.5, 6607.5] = 110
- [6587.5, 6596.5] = 137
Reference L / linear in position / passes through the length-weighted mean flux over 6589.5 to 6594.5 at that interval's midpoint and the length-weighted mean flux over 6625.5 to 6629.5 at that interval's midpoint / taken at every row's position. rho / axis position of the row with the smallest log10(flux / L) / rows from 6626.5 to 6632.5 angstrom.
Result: 6627 angstrom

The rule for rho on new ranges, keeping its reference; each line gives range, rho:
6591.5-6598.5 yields 6592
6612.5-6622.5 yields 6614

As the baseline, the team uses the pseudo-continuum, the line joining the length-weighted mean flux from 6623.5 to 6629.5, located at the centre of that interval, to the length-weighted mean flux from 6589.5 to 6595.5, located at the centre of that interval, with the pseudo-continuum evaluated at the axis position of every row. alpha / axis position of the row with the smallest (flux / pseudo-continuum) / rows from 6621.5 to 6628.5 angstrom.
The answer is 6627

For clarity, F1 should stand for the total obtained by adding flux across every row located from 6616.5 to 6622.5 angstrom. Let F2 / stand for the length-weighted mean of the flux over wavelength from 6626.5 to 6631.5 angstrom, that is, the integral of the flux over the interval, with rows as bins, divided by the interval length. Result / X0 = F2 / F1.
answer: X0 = 0.16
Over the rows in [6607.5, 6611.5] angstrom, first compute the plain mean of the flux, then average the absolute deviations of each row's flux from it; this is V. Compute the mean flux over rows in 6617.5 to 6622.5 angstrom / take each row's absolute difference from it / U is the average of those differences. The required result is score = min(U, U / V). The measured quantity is 0.3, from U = 0.5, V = 1.7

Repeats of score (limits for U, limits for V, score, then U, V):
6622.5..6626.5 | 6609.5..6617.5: 0.4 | 0.6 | 1.7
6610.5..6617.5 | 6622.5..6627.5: 1.4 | 1.4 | 0.9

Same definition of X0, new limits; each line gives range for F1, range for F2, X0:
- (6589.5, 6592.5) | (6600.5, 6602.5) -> 0.32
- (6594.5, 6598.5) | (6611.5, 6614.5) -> 0.24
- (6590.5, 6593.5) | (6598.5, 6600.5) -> 0.33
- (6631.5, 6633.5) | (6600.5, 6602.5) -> 0.49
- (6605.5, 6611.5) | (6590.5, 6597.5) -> 0.18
